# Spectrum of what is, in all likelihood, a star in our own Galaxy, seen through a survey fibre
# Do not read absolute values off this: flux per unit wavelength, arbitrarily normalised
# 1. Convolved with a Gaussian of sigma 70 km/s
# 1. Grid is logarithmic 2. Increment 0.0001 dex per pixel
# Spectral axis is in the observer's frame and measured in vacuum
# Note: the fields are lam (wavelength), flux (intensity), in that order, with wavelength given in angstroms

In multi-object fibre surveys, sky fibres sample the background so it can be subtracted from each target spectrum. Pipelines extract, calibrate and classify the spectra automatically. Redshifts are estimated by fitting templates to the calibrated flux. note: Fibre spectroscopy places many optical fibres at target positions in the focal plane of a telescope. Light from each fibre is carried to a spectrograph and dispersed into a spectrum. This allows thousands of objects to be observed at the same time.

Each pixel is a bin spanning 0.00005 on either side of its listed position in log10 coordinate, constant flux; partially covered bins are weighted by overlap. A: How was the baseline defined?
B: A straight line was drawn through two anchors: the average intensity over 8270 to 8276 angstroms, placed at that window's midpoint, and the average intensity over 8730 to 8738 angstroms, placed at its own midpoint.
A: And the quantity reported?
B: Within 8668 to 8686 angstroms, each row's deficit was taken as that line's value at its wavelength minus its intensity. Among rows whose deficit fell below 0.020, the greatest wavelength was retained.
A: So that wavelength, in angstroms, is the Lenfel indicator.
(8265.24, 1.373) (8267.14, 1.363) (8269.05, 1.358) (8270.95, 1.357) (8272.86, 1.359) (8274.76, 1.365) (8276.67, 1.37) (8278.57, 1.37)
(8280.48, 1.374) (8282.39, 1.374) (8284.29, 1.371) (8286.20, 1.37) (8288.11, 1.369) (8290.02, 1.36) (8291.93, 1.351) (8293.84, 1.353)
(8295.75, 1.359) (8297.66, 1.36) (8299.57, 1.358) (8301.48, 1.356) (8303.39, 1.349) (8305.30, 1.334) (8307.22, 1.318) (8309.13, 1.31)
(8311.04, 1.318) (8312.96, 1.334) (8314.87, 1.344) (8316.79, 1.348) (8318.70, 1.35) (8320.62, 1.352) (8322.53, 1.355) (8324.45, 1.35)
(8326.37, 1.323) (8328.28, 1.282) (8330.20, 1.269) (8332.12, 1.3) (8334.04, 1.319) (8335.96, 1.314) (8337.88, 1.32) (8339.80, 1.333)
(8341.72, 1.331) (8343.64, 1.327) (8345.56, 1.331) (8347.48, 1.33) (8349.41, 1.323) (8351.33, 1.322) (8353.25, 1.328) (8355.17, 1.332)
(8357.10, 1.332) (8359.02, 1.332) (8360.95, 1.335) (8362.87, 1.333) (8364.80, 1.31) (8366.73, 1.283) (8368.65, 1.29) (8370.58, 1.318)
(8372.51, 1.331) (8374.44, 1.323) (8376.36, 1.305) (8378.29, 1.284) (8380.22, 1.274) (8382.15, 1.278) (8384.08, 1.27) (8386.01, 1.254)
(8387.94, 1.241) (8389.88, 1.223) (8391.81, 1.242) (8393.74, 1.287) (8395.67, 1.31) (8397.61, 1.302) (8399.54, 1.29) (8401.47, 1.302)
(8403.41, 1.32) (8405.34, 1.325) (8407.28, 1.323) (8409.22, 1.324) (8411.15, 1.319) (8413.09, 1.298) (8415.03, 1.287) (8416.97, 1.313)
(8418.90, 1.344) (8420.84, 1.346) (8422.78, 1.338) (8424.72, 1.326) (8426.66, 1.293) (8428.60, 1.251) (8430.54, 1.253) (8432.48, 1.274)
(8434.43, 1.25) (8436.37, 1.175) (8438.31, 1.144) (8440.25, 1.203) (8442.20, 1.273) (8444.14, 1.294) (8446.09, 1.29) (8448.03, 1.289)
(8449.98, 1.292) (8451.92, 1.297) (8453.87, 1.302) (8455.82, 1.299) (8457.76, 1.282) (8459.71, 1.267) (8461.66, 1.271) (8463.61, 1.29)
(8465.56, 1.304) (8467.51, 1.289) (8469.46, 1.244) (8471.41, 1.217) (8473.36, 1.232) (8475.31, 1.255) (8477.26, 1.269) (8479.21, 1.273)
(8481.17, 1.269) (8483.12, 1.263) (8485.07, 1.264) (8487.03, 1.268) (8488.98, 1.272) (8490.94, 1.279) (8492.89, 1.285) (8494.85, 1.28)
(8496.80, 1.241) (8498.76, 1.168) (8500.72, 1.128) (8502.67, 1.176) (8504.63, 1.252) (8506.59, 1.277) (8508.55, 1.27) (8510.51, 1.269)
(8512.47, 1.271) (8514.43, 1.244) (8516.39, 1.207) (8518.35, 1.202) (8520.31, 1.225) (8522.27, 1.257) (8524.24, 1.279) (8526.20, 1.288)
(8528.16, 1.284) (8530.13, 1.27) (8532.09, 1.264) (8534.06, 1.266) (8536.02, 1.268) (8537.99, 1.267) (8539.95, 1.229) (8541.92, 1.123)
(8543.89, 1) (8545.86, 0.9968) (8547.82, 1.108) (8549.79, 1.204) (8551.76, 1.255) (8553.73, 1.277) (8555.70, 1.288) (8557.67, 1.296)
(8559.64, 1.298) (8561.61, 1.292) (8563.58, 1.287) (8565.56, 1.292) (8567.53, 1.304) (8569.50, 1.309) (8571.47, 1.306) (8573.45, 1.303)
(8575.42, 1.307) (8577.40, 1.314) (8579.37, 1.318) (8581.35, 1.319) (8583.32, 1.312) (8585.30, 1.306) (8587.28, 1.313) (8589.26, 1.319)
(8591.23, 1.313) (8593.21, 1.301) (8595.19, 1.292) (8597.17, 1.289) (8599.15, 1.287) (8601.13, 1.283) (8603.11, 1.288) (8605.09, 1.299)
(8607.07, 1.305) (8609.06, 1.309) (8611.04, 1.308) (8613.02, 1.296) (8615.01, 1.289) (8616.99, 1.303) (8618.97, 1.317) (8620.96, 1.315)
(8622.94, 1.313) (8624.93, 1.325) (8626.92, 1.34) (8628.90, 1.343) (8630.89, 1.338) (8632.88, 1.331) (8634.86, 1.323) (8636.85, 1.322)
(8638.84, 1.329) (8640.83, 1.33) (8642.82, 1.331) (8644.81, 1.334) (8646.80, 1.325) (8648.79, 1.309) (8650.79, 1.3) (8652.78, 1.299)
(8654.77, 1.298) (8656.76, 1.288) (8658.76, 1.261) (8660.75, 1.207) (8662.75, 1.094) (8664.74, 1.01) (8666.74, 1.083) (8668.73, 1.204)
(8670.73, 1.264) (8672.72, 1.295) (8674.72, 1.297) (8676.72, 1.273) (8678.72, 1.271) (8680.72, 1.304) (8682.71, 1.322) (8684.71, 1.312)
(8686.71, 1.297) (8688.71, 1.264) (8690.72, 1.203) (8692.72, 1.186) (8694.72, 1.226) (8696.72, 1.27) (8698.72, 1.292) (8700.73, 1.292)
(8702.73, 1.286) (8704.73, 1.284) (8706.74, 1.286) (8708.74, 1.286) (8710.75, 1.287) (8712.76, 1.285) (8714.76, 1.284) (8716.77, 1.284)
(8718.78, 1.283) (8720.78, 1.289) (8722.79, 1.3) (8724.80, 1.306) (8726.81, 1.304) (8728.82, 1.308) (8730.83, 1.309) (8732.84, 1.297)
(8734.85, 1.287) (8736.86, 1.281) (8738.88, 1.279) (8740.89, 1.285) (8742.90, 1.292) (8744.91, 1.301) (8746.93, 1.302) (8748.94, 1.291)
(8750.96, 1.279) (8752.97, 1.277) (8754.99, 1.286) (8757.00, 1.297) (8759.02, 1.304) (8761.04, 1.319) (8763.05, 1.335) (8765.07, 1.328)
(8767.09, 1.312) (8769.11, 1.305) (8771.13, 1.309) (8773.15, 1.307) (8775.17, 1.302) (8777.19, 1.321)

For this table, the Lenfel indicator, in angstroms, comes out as 8684.71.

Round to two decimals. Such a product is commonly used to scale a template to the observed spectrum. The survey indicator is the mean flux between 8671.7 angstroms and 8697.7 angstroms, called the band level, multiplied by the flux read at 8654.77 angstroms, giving 1.65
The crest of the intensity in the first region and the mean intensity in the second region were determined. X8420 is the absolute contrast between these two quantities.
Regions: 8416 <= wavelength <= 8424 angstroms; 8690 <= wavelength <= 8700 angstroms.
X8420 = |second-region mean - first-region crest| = 0.11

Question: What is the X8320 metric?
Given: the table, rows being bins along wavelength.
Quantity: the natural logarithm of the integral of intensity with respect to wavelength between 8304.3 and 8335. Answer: 3.7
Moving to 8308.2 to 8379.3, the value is 4.5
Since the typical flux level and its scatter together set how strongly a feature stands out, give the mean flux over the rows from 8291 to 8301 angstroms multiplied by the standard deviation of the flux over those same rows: 0.005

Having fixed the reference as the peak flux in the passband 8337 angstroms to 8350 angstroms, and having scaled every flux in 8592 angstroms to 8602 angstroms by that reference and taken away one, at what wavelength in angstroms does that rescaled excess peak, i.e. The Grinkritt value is 8593.21 angstroms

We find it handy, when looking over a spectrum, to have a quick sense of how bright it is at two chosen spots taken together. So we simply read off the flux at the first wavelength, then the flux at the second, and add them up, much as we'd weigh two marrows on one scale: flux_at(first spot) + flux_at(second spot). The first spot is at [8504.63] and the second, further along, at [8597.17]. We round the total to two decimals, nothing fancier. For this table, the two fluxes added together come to 2.54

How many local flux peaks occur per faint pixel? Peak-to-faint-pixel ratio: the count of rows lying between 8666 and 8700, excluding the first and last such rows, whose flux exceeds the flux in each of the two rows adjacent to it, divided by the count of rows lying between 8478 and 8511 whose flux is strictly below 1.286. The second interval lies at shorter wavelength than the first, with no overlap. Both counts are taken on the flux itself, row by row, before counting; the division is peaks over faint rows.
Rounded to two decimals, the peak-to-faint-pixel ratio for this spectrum 0.12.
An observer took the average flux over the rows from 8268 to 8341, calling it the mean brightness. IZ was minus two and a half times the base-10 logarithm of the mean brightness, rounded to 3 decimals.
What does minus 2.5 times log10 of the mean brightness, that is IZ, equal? -0.321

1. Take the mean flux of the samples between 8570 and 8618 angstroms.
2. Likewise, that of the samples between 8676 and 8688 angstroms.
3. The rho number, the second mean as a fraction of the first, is 0.99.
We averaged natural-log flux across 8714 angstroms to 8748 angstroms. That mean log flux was 0.257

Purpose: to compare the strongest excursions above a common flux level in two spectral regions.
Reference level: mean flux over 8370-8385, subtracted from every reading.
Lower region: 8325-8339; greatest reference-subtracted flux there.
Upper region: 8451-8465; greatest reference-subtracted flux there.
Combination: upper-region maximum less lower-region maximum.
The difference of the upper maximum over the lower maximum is -0.021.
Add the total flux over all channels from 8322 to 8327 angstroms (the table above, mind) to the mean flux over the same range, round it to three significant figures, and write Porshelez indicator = 5.37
